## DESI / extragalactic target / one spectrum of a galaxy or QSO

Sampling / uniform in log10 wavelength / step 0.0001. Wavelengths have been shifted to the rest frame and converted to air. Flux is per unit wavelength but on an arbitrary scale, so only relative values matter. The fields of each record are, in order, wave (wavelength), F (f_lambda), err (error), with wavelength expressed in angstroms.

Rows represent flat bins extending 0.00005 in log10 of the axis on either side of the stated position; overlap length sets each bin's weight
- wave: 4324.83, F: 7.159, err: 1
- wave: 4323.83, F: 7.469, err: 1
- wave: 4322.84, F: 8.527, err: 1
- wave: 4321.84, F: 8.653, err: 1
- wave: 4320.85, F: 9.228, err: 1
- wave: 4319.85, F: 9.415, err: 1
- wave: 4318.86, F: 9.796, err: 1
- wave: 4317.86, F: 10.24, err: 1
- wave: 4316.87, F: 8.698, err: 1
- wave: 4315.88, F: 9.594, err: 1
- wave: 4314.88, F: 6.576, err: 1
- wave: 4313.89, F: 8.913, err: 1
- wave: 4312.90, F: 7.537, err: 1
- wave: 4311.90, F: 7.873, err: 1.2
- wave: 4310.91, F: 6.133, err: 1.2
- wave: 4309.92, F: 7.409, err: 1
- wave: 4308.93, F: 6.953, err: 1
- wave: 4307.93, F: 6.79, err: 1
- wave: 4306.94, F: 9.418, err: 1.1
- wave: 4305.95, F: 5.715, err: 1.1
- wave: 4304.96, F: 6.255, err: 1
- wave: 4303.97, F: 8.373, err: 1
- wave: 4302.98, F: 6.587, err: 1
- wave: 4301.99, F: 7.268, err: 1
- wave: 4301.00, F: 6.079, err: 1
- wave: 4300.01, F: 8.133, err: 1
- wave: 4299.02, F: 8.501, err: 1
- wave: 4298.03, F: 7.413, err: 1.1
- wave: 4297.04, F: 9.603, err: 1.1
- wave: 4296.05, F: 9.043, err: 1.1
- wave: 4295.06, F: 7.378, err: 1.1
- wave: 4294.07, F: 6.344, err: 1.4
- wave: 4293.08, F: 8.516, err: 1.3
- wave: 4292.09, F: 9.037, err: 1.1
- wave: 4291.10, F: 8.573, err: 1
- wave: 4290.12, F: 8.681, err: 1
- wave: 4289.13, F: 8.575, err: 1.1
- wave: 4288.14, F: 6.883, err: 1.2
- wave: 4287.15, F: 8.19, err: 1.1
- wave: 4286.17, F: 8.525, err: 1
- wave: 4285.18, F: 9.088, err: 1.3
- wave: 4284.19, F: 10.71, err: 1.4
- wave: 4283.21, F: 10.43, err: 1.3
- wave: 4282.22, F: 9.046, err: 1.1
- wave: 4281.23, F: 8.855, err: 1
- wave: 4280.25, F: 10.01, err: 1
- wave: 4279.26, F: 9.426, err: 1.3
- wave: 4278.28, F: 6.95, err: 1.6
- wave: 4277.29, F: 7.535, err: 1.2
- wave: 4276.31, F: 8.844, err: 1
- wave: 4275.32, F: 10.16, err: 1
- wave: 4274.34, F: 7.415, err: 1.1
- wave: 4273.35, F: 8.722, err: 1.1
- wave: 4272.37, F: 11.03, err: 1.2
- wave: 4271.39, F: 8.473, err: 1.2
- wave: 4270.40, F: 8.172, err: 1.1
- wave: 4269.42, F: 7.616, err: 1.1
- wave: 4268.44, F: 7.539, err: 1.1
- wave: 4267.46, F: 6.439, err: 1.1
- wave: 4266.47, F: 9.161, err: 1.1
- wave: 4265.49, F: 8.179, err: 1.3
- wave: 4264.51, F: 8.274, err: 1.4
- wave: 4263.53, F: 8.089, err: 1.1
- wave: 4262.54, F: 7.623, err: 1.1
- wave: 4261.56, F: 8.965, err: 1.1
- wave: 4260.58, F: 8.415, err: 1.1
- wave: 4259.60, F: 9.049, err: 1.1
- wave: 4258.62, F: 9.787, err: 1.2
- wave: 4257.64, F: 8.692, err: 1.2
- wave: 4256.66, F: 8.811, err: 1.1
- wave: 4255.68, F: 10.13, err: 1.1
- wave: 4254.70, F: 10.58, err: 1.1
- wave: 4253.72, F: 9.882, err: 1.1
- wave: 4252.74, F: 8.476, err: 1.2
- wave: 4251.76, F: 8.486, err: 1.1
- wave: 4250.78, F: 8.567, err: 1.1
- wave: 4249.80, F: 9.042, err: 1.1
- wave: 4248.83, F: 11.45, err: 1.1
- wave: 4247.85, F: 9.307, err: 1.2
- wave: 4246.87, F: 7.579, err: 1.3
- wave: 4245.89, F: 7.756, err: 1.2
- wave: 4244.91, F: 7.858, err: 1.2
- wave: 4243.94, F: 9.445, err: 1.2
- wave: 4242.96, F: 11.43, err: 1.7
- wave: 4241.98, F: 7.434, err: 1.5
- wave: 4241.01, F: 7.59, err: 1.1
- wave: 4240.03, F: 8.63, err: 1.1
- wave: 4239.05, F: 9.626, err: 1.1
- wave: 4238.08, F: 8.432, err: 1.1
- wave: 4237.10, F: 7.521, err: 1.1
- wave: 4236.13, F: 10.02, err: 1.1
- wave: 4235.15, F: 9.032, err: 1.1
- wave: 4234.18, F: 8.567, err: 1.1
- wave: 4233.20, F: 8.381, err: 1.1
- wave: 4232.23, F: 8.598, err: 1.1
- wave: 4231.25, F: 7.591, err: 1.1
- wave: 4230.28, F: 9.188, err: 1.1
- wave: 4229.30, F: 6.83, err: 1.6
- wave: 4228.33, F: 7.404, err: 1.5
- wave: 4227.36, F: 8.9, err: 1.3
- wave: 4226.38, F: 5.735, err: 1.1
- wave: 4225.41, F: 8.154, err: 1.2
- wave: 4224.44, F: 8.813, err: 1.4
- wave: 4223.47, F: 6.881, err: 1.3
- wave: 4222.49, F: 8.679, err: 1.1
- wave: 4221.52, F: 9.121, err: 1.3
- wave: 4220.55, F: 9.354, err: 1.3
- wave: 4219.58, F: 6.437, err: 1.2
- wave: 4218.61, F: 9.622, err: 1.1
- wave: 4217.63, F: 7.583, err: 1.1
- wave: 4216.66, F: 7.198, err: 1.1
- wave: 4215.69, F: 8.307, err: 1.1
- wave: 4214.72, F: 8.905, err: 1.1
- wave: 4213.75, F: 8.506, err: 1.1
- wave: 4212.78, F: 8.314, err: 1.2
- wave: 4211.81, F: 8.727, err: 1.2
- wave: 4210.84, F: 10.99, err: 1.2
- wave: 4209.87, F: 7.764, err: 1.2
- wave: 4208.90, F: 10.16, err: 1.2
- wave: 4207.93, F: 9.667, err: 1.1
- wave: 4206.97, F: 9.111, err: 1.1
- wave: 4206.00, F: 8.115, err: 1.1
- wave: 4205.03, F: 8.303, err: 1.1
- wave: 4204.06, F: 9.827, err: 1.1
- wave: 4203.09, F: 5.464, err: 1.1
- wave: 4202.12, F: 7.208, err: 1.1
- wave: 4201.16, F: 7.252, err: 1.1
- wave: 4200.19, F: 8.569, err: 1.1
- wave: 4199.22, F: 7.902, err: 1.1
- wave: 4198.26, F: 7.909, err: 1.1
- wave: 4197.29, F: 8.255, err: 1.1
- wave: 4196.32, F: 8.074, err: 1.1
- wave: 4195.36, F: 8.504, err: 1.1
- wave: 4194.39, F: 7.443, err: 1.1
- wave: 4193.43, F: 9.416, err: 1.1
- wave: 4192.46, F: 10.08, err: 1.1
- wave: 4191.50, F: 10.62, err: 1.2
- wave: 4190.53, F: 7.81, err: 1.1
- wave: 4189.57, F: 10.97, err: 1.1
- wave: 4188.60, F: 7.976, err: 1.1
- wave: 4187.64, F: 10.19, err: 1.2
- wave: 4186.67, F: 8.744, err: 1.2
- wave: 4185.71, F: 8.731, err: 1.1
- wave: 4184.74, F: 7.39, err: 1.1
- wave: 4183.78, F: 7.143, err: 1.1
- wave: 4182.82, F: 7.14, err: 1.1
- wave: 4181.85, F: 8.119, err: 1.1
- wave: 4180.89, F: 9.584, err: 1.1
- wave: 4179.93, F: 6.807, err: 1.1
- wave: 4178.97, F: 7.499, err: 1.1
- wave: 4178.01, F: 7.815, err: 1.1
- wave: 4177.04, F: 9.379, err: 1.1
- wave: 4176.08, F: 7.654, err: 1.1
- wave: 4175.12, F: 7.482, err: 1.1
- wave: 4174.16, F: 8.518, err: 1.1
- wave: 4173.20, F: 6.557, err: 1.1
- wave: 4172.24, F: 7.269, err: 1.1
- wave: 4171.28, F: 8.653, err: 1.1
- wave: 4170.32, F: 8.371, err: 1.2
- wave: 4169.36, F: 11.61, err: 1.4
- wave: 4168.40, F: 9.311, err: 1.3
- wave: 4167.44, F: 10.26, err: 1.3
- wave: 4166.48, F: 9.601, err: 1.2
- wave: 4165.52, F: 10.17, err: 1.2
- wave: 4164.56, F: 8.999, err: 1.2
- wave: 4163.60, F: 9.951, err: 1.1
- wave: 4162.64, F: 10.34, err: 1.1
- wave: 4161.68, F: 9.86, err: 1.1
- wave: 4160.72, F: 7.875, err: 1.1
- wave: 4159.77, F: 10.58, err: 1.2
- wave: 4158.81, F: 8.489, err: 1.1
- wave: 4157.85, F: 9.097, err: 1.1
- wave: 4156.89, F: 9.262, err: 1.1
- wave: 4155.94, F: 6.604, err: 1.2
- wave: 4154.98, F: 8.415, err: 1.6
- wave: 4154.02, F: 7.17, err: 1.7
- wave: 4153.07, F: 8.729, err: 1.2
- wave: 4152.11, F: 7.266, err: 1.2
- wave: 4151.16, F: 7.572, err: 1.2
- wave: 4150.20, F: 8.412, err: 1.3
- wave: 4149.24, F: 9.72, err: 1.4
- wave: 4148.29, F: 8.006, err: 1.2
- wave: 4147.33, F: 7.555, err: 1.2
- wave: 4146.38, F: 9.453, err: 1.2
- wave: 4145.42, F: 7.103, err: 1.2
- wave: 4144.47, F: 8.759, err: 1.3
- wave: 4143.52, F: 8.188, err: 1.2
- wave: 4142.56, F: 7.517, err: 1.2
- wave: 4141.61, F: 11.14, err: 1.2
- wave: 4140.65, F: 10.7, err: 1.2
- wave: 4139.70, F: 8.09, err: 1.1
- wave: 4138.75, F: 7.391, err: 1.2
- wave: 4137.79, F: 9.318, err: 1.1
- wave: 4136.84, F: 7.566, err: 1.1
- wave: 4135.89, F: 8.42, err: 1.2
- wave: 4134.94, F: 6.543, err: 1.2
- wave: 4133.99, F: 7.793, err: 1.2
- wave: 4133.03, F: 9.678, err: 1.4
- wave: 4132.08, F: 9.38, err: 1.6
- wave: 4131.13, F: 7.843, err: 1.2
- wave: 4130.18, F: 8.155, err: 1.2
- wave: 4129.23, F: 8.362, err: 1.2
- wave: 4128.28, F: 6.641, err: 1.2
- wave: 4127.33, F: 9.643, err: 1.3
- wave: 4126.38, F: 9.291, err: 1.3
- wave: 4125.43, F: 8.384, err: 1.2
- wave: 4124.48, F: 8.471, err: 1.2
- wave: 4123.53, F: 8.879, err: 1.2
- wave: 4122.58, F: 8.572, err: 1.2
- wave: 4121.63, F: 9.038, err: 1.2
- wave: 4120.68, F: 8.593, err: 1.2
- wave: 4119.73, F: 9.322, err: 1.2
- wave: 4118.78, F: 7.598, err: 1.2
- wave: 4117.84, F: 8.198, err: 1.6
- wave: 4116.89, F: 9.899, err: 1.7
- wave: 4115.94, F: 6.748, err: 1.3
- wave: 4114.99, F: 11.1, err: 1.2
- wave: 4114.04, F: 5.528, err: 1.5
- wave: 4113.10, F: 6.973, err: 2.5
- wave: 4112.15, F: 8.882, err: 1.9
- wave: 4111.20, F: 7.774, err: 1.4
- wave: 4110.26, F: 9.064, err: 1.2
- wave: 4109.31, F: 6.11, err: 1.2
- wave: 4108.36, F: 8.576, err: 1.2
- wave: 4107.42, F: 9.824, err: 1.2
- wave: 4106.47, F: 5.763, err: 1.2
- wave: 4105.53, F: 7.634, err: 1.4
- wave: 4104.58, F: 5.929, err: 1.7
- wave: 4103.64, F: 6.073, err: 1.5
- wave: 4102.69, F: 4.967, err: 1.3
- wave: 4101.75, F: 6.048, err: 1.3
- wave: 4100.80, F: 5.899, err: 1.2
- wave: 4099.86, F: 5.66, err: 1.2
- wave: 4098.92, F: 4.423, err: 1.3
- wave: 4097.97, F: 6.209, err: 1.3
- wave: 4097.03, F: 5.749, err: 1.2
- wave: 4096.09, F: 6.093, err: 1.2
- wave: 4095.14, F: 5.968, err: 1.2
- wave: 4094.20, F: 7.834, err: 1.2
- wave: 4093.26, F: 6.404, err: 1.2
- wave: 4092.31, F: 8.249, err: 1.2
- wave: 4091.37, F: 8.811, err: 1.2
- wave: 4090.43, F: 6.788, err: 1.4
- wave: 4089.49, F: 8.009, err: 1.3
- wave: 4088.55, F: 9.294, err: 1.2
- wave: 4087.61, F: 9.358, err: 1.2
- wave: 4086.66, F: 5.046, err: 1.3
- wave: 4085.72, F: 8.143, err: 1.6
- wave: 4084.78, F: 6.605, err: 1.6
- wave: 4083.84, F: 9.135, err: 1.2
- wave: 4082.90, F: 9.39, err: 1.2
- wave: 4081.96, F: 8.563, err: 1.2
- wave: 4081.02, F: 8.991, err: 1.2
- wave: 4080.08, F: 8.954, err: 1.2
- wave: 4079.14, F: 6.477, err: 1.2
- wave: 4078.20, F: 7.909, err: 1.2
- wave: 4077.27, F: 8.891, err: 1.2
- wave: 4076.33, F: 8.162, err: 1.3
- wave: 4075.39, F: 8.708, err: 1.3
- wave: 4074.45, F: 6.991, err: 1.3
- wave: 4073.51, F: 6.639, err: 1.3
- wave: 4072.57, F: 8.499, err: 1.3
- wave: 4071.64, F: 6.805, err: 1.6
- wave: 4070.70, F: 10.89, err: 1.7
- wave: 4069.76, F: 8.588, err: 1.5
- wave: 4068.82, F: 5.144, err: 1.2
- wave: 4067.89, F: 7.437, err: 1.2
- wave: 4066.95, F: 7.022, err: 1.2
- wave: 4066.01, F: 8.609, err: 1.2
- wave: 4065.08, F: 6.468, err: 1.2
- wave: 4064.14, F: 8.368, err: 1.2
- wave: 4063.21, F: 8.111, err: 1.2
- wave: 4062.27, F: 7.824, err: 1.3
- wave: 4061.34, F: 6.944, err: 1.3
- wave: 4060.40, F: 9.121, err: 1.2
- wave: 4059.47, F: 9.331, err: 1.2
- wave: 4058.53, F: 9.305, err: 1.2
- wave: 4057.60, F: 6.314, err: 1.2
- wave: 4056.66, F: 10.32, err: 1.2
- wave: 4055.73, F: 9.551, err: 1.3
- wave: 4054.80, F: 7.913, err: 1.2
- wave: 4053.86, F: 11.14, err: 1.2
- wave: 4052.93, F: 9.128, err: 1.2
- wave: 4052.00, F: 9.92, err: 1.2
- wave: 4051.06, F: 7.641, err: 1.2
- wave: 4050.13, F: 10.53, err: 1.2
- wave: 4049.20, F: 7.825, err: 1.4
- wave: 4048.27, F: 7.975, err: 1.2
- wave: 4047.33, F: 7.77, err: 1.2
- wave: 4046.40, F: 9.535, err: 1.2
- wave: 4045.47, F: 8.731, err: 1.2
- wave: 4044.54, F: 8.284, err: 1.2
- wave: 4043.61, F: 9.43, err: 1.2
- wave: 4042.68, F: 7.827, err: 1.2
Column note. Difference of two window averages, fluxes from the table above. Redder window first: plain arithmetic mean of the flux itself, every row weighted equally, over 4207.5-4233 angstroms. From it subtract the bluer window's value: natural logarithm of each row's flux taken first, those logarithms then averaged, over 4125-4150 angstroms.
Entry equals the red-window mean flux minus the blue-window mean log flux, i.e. 6.2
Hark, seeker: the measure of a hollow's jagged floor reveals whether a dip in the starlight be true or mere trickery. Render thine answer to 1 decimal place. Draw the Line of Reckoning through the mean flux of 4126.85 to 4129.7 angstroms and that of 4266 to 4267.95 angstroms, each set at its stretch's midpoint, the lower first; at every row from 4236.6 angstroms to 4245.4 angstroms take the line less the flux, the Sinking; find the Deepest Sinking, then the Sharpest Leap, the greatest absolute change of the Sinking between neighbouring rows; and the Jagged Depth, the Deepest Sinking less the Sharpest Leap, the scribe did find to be -3.6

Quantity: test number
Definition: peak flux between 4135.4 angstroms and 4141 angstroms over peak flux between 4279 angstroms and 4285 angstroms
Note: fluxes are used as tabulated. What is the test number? 1.00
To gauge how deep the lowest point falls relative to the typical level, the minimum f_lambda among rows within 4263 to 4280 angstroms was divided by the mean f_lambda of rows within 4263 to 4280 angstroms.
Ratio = 0.77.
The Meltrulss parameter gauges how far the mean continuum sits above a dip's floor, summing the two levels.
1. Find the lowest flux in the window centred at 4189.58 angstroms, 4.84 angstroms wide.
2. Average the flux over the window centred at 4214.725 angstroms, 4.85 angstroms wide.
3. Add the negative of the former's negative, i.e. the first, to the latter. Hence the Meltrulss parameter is 16.1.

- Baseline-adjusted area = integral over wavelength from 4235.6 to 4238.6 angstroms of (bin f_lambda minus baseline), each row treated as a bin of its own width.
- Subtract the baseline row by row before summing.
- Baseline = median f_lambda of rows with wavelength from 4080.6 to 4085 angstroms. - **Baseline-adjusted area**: -1.0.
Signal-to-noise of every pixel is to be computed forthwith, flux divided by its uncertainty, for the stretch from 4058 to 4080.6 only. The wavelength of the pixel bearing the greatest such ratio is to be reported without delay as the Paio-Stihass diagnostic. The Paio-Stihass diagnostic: 4059.47 angstroms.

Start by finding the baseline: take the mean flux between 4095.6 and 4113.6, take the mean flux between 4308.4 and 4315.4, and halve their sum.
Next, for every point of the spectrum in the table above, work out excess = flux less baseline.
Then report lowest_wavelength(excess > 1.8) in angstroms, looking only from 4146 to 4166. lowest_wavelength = 4146.38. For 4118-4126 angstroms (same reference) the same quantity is 4119.73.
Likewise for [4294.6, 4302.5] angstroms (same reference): 4296.05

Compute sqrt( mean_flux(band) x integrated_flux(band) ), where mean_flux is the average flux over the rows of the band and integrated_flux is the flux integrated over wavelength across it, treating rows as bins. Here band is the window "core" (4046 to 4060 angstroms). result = 33.5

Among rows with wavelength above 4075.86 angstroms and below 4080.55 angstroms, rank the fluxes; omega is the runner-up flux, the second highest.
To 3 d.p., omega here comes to 8.891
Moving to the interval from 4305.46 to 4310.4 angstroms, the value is 7.409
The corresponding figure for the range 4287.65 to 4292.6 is 8.681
